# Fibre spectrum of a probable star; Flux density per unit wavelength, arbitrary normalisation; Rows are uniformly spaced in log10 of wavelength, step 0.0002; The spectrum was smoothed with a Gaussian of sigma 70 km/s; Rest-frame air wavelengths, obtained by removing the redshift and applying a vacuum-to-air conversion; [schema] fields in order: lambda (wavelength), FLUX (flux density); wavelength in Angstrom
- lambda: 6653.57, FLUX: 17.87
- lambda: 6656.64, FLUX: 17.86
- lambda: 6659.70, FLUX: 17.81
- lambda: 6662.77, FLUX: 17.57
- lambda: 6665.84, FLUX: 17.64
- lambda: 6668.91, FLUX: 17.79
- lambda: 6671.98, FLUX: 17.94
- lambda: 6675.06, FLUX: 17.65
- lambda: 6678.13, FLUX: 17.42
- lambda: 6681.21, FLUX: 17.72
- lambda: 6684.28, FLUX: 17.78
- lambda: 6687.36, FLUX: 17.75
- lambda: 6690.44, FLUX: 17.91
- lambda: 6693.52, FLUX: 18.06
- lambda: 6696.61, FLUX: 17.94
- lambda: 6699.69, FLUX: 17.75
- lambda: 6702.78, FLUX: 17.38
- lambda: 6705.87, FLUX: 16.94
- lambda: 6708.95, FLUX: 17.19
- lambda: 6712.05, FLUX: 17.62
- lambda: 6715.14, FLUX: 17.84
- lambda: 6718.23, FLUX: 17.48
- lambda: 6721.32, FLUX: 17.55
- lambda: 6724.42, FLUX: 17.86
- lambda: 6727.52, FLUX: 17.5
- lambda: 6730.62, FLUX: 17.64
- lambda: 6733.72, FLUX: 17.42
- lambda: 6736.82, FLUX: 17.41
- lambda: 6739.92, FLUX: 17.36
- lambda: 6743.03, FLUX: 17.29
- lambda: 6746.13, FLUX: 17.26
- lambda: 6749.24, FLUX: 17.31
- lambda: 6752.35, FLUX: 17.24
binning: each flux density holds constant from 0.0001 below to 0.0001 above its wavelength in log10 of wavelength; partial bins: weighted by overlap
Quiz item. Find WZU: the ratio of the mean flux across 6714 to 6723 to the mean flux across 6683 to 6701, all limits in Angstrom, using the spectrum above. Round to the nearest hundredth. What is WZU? 0.99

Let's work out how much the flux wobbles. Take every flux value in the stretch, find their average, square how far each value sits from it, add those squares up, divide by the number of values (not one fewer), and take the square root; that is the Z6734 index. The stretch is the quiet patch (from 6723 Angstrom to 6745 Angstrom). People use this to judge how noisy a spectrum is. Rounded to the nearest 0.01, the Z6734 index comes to 0.18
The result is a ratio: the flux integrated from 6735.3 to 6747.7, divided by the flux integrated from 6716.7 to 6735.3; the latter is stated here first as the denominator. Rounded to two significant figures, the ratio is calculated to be 0.66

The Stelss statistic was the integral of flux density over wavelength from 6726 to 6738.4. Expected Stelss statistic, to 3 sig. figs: 217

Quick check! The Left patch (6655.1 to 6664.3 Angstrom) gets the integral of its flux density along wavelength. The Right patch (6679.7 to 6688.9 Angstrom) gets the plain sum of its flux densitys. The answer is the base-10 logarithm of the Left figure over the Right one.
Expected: 0.487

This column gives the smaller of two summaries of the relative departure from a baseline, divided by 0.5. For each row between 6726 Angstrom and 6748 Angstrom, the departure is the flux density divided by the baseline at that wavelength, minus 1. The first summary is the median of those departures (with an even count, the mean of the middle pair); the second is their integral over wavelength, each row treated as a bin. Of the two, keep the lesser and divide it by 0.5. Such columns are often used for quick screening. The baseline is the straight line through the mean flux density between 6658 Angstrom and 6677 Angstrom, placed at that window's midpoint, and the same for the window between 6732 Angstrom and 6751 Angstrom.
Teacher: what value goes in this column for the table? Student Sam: 0.004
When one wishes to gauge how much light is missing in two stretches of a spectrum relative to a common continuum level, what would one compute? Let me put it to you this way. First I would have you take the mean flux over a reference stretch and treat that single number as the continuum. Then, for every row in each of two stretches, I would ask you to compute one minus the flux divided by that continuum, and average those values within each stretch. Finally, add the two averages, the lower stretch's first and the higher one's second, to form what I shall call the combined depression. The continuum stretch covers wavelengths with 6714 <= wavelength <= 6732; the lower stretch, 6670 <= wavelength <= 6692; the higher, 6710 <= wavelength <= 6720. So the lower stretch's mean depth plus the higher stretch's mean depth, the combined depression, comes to -0.005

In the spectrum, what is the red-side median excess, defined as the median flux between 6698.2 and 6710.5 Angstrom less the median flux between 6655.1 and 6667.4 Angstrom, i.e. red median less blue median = -0.44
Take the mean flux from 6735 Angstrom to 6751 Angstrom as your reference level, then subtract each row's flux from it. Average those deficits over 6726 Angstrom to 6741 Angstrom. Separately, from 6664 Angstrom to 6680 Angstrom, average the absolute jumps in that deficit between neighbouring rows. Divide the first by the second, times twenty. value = -14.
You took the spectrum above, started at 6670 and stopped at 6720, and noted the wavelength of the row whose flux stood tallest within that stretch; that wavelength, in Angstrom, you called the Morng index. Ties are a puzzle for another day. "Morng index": 6693.52 Angstrom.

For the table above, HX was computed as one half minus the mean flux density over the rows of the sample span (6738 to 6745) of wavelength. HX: -16.8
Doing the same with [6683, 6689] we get -17.3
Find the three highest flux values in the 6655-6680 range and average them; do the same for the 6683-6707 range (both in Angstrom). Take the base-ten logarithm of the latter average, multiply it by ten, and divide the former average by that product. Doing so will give 1.42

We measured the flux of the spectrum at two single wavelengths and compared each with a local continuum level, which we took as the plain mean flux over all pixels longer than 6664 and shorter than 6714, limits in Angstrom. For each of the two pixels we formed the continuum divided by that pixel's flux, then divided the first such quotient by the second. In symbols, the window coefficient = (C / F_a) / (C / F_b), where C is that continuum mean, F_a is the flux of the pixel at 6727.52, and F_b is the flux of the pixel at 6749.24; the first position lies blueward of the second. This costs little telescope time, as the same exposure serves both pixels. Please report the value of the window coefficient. 0.989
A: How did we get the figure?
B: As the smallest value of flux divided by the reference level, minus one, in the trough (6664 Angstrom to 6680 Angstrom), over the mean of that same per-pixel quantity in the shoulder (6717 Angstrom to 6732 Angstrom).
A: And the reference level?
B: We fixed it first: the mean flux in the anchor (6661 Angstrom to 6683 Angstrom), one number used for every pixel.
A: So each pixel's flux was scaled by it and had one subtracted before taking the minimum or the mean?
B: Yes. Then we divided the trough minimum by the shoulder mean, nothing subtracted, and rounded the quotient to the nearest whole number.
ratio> 4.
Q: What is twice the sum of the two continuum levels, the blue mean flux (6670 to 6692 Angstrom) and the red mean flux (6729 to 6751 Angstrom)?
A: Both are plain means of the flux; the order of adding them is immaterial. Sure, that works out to 70.25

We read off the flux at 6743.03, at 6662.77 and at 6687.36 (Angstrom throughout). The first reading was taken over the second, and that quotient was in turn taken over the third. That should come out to 0.0554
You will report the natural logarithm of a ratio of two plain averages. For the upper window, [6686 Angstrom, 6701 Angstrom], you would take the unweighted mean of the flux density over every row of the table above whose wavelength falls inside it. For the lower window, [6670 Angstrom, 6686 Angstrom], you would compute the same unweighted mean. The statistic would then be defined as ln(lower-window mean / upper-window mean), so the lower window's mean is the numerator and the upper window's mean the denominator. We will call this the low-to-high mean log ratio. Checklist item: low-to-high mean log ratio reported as -0.010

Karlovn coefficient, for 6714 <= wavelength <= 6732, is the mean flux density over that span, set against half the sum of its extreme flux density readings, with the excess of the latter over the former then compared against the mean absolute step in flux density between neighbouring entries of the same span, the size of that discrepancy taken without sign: 0.22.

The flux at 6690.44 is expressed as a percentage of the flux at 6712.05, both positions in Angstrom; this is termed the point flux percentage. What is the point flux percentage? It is 102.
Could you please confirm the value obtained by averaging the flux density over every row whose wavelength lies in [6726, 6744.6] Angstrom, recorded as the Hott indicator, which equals 17.44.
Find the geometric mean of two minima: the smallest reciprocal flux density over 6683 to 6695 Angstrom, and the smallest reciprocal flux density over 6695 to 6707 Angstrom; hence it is 0.0556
